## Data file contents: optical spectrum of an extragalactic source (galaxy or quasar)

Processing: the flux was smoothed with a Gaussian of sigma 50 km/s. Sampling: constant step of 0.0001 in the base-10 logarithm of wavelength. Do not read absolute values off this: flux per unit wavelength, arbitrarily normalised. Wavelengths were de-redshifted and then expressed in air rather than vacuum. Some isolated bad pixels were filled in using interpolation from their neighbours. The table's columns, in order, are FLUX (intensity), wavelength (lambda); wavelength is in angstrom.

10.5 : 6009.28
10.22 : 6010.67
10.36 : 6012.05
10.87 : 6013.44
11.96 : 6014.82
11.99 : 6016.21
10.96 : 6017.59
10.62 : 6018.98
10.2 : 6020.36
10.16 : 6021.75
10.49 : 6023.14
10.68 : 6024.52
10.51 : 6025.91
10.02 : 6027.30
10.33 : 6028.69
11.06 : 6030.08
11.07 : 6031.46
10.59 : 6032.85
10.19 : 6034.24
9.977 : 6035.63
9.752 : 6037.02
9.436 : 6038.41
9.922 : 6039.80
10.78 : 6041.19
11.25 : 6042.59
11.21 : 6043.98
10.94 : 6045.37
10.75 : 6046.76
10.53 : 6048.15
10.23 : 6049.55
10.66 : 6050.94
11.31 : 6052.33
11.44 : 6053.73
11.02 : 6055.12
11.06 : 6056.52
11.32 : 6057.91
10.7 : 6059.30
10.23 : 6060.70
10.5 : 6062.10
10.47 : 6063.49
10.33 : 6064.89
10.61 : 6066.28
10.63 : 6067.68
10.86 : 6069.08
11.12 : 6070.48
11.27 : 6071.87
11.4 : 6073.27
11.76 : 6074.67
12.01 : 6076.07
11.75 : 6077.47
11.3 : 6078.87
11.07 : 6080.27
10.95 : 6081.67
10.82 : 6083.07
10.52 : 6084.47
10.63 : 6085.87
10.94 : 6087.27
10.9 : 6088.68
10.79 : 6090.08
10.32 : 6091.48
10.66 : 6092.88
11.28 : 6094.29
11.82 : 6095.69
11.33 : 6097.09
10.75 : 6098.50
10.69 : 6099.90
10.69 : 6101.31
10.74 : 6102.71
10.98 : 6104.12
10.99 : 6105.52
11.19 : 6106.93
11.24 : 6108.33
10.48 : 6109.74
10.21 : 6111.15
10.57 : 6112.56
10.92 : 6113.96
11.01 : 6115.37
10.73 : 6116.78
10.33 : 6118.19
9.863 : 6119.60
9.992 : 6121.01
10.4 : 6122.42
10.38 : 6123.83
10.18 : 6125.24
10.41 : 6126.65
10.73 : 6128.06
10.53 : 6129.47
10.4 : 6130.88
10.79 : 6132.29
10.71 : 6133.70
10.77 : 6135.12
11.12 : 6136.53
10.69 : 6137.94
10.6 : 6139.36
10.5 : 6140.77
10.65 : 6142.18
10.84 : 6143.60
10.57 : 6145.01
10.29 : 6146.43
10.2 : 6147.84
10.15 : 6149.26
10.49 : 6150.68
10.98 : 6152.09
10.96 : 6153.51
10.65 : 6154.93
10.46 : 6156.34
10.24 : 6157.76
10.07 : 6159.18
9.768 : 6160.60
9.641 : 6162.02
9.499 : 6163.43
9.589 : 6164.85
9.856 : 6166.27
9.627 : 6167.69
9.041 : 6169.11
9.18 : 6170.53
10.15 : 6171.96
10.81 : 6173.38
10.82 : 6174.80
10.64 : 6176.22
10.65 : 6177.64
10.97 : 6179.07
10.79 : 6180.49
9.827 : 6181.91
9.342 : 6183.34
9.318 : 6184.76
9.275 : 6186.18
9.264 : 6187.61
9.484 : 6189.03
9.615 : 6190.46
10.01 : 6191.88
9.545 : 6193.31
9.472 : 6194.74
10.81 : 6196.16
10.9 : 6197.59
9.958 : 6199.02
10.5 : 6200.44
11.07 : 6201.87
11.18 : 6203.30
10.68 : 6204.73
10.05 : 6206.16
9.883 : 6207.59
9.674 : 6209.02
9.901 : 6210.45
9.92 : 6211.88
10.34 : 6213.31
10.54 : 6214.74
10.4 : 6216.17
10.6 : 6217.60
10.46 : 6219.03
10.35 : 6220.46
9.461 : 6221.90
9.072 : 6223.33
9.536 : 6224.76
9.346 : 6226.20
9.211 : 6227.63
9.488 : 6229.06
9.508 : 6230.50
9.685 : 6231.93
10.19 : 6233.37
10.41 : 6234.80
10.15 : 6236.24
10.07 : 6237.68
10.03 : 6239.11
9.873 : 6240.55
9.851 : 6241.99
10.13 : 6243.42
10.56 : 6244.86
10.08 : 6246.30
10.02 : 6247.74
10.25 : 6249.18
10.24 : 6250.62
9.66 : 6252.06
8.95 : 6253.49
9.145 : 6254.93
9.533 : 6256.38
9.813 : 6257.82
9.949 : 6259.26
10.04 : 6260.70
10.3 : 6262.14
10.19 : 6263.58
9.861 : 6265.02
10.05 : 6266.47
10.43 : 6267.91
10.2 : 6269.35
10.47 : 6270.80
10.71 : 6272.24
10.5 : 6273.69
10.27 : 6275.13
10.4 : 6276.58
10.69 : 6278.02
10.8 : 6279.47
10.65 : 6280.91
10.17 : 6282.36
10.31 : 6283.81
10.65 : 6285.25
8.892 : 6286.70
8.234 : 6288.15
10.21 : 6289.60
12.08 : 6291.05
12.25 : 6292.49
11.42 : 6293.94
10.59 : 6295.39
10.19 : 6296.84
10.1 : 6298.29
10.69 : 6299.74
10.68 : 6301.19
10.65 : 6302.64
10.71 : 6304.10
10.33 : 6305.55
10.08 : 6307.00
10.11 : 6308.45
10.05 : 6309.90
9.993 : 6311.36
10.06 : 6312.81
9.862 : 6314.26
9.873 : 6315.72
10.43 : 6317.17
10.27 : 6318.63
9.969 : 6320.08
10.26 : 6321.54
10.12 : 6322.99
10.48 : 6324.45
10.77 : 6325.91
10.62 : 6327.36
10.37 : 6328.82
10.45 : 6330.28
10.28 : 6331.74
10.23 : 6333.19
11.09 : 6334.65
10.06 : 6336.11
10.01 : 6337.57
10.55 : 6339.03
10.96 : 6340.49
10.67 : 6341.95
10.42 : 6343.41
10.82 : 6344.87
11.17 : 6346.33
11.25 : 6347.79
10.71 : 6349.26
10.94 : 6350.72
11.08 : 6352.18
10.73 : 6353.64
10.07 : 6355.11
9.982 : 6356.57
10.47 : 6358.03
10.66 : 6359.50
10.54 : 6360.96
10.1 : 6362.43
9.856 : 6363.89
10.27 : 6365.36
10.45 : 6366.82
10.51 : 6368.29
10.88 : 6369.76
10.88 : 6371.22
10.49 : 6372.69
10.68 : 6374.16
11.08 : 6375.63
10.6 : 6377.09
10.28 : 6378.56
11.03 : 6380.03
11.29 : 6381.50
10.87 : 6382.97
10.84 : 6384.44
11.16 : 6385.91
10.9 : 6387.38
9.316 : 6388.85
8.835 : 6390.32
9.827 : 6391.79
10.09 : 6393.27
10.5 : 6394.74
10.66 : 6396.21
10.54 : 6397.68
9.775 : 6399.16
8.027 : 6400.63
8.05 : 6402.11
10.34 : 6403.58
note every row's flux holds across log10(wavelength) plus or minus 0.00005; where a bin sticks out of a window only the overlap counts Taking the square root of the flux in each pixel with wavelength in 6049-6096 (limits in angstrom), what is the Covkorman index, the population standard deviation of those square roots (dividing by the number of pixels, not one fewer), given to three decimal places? 0.070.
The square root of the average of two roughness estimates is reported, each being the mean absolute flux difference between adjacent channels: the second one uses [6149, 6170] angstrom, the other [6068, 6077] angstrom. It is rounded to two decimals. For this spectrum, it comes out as 0.49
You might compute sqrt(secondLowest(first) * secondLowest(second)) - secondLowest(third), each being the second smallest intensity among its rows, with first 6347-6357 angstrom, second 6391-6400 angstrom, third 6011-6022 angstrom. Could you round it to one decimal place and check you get -0.3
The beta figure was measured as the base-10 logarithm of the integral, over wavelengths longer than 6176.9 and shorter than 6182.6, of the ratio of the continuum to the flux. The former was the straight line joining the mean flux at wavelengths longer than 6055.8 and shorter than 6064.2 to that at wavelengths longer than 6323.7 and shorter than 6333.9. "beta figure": 0.758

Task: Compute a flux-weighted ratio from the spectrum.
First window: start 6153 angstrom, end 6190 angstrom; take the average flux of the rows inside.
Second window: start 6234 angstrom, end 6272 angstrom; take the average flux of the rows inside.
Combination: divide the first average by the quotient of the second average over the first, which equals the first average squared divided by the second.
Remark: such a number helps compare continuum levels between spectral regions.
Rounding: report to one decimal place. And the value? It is 10.0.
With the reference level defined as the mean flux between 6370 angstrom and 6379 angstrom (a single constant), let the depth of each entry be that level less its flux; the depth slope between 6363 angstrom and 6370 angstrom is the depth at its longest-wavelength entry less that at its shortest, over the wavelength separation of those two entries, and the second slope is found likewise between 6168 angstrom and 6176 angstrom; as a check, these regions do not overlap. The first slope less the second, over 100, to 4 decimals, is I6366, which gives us 0.0014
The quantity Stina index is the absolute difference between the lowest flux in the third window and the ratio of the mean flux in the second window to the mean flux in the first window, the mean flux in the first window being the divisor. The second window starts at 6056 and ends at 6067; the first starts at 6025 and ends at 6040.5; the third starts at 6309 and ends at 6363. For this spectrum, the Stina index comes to 8.8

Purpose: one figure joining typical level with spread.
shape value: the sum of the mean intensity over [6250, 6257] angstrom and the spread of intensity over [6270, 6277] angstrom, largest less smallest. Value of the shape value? 9.9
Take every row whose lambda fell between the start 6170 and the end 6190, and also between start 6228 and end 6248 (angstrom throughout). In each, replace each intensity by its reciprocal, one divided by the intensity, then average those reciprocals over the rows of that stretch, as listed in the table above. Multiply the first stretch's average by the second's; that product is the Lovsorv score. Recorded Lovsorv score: 0.0100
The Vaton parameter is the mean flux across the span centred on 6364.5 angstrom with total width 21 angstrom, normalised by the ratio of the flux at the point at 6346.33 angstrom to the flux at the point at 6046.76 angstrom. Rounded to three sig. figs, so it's 10.0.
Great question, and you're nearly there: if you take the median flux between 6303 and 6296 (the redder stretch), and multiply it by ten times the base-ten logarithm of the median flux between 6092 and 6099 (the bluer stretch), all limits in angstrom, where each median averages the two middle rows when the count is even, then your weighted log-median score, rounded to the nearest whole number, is 112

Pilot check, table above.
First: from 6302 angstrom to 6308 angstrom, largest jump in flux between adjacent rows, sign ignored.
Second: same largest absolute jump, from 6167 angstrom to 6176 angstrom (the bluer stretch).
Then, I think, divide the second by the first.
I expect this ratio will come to 2.6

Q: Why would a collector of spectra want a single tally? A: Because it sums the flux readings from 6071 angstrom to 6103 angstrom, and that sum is 254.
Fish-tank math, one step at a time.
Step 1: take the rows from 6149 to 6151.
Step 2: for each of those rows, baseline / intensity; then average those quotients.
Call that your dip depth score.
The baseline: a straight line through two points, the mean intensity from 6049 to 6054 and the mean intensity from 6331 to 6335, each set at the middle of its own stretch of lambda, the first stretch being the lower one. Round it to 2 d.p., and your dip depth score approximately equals 1.04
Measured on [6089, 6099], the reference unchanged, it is 0.99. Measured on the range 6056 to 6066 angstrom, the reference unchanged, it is 1.02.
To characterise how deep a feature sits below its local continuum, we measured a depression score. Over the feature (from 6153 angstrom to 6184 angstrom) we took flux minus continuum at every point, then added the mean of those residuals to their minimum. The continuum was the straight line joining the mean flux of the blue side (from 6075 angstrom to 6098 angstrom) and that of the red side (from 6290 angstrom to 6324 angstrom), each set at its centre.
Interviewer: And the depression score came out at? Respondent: -2.5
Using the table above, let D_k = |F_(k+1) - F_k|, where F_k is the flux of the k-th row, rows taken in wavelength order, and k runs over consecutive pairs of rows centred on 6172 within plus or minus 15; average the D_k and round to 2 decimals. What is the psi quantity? 0.29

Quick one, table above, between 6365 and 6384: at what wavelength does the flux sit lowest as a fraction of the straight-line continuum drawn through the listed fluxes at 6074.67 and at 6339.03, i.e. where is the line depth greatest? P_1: 6365.36 angstrom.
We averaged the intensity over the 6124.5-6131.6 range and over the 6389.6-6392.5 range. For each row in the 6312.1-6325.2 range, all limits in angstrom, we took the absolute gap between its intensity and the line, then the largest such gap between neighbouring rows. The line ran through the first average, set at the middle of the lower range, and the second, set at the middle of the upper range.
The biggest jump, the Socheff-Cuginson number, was 0.56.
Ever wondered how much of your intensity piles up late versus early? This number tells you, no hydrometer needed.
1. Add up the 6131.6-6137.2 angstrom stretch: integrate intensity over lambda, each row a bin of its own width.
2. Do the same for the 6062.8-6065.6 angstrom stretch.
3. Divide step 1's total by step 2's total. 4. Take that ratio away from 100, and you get 97.9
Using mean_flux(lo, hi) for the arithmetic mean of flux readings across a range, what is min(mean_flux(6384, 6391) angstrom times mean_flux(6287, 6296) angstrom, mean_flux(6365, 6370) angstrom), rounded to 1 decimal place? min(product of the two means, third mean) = 10.5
